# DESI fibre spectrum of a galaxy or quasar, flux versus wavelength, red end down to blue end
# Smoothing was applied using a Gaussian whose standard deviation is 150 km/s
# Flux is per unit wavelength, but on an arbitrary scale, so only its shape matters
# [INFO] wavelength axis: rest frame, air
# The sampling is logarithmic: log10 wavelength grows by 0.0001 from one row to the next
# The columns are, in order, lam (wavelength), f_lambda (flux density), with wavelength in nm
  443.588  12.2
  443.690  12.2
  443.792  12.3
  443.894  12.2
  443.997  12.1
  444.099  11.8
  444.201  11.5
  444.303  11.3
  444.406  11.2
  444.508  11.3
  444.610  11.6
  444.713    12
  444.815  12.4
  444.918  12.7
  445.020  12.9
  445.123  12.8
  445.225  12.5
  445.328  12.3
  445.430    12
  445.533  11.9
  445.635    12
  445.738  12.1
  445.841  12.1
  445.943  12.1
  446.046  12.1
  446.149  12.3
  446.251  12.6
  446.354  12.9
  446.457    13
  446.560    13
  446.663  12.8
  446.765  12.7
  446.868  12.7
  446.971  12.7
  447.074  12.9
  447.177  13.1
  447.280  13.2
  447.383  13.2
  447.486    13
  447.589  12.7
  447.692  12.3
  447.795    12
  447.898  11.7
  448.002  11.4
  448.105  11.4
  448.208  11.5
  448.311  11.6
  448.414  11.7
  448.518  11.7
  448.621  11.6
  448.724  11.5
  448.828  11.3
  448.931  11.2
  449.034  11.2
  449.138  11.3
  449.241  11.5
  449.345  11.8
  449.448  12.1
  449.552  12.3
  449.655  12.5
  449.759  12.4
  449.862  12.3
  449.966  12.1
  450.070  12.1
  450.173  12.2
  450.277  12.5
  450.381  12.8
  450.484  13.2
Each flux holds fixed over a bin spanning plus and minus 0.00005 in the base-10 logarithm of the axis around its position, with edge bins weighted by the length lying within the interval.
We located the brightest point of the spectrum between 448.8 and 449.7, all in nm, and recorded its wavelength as 449.655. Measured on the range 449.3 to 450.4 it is 450.381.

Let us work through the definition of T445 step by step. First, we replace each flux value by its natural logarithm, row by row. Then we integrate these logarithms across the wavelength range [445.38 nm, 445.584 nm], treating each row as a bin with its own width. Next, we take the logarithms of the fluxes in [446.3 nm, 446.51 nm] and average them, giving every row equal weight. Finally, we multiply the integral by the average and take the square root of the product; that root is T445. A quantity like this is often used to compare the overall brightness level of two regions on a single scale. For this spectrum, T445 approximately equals 1.14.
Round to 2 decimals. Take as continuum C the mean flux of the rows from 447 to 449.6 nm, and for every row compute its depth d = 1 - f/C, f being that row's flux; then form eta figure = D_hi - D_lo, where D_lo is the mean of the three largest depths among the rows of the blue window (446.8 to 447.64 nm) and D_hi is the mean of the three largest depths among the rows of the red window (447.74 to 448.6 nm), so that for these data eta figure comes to 0.11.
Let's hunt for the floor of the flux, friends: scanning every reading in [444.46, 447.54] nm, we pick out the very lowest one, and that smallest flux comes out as 11.3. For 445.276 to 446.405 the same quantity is 11.9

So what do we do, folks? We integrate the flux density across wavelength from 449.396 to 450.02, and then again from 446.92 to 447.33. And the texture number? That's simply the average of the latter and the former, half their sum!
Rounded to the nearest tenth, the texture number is 6.5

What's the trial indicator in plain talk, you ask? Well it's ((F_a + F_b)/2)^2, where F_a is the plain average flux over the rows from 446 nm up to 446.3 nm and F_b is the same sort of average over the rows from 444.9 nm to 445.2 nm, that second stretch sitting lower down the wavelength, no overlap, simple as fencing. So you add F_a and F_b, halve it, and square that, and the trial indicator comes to 158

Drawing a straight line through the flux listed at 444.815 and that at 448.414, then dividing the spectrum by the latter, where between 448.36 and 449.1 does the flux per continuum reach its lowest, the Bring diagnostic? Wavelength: 448.931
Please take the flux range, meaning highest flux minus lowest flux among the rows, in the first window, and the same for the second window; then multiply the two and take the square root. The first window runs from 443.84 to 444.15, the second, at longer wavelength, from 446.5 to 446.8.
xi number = 0.35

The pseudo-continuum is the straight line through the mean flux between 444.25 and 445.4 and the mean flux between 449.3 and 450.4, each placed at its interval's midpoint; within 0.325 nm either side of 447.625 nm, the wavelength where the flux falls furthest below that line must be 447.898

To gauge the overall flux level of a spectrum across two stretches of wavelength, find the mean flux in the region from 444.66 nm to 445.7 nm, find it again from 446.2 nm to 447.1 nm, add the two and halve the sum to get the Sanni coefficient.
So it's 12.6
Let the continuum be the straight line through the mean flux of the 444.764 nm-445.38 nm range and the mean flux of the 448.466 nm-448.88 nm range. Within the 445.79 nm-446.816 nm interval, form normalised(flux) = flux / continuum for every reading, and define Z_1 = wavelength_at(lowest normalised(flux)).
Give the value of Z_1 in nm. 445.841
